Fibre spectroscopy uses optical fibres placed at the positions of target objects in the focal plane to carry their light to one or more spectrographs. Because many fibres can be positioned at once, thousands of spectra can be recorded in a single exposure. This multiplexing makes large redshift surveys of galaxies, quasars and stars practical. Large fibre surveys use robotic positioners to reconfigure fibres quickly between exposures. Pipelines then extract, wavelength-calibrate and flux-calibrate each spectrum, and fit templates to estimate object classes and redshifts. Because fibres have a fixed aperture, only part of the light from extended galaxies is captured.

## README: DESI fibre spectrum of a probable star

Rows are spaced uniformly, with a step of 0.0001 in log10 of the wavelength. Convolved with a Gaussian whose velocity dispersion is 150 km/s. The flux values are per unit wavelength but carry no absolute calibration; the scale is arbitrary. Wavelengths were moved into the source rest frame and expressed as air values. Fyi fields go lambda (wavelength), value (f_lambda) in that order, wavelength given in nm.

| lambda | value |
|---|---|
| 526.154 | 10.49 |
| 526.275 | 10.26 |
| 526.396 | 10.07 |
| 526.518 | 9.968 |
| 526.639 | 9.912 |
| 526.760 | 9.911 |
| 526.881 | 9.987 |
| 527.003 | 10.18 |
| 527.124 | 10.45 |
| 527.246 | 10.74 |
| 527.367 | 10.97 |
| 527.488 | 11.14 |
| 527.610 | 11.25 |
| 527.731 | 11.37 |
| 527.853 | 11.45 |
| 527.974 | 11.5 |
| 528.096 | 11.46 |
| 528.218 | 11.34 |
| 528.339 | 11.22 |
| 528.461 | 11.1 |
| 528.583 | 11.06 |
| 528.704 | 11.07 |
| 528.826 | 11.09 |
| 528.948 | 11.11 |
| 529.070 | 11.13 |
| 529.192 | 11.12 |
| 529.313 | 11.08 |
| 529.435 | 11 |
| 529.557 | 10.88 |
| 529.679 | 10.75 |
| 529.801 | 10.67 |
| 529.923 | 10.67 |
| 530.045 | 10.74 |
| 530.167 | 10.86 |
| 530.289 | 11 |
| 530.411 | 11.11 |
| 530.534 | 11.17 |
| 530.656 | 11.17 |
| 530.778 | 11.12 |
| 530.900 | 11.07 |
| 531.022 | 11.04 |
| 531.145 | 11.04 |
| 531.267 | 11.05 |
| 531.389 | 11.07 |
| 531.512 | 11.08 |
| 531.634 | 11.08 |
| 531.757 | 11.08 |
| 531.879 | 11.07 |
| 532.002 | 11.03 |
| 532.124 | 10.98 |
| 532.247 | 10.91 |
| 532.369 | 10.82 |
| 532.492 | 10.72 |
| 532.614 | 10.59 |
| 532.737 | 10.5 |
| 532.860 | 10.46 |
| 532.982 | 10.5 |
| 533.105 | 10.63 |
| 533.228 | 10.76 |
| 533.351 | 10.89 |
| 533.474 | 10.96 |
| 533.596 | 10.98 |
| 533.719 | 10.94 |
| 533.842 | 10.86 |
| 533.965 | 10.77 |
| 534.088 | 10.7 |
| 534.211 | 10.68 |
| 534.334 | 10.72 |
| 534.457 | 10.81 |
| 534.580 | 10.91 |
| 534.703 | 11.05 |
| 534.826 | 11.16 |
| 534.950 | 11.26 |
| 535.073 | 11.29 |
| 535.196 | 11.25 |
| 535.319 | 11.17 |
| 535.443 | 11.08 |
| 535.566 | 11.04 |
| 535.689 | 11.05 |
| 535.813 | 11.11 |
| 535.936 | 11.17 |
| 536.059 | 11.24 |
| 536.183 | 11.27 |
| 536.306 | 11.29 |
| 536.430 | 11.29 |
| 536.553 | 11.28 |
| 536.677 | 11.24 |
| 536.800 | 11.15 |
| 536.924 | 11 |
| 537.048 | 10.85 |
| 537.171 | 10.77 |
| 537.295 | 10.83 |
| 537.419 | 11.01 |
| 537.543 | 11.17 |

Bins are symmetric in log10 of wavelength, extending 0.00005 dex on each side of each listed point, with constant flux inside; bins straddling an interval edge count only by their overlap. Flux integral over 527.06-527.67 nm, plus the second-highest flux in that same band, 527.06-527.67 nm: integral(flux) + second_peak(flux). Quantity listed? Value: 17.8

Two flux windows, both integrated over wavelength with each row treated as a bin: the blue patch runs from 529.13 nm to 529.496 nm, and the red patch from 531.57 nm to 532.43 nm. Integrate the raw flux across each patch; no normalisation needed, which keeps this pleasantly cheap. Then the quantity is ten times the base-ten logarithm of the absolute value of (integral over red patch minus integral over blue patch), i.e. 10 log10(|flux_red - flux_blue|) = 7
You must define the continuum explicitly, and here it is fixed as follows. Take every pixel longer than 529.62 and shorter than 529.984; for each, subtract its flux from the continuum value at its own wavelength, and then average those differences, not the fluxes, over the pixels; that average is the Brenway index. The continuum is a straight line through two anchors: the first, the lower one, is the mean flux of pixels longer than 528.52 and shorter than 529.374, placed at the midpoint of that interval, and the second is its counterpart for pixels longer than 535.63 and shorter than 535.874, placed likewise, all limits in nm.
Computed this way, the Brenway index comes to 0.40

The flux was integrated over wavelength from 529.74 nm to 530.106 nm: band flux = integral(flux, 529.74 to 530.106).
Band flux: 3.91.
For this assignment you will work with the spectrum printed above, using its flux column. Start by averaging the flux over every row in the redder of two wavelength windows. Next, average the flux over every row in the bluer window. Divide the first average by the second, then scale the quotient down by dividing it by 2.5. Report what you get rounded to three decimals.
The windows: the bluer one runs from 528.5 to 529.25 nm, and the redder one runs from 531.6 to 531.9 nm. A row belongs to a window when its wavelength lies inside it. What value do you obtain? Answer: 0.399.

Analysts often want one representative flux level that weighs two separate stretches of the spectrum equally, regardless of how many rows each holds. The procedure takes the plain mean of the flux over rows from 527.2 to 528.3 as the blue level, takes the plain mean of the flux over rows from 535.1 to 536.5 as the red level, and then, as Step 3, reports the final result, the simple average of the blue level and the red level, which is 11.2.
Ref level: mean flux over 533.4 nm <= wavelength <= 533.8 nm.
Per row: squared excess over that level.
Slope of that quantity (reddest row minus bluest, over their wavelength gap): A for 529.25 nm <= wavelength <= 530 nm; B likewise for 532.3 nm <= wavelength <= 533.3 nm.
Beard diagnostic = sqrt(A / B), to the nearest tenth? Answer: 2.2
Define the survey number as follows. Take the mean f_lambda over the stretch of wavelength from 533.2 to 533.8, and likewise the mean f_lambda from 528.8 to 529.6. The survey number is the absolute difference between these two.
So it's 0.15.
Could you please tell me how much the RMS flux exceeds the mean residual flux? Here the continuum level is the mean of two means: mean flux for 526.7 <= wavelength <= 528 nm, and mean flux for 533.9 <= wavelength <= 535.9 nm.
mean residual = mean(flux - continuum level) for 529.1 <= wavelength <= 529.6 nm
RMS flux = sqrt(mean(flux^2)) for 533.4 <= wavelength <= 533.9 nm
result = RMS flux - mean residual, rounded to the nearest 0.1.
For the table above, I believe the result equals 10.8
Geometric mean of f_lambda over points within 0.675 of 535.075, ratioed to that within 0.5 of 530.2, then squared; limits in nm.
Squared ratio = 1.032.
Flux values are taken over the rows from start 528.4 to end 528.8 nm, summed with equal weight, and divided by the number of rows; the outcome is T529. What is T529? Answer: 11.1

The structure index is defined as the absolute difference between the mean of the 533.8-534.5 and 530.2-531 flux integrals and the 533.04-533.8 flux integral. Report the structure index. 0.0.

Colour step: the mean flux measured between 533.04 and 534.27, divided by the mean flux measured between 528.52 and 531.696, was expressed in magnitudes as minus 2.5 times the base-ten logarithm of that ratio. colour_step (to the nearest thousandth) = 0.019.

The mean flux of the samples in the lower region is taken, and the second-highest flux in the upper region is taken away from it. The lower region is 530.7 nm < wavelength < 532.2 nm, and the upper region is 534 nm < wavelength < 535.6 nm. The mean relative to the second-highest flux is -0.20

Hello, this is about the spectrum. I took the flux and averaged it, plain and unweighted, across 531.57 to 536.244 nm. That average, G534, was 10.93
